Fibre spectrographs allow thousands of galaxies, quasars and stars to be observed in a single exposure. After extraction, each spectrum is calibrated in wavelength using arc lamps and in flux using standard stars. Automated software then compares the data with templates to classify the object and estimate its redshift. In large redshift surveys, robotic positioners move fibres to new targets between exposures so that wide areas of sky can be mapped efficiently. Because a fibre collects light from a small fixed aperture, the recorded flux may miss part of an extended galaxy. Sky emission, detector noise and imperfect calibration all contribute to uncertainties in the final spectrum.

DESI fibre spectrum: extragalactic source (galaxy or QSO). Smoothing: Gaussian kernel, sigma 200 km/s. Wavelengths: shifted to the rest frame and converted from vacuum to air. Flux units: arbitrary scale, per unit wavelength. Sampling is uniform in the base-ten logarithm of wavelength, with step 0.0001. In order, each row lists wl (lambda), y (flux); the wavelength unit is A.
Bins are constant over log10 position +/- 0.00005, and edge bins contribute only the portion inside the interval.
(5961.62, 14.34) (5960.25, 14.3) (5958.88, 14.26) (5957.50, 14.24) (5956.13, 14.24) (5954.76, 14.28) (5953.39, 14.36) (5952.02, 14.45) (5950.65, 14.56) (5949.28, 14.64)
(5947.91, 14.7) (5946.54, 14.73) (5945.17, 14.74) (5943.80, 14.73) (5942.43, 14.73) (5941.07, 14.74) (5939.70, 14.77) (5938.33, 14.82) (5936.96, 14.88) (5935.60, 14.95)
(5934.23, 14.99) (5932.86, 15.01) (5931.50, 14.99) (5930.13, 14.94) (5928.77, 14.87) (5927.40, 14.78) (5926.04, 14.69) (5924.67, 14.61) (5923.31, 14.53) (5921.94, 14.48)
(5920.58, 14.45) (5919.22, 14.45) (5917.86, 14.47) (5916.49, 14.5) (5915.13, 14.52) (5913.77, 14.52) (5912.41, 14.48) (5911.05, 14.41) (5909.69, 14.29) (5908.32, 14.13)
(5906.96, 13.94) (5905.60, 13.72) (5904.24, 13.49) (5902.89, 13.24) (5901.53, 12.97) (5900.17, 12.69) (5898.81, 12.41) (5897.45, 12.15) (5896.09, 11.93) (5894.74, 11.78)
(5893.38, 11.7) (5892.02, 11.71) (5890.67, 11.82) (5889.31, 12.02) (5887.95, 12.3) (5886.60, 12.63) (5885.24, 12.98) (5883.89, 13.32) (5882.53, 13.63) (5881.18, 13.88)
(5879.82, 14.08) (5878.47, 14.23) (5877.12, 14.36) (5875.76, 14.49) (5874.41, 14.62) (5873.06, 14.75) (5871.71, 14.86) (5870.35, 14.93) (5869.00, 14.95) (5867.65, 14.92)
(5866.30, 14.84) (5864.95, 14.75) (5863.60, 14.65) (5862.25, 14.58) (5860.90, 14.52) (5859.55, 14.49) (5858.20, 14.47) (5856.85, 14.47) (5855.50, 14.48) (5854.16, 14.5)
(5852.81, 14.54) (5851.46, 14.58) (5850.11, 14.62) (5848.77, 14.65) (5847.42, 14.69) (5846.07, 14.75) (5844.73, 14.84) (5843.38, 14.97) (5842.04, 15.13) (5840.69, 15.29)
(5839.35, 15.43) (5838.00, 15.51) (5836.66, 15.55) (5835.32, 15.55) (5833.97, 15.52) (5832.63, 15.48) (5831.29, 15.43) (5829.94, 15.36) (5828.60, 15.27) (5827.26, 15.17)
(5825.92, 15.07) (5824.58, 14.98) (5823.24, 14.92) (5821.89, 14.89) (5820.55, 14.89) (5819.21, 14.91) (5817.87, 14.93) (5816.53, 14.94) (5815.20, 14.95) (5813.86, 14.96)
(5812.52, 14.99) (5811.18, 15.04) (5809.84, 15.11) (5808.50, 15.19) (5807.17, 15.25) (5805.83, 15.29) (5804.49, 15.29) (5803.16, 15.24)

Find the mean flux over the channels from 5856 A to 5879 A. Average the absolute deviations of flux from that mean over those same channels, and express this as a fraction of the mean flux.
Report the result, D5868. 0.012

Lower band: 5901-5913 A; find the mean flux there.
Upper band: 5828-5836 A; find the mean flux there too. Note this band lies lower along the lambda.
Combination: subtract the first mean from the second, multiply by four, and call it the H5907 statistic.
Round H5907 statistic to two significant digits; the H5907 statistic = 6.3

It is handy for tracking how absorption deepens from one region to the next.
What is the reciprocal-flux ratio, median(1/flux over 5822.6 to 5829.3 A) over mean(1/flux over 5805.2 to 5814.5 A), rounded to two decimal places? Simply 1.00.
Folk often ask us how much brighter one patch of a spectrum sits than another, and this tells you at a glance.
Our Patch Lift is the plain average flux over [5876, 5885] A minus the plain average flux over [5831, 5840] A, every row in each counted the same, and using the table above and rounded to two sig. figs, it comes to -1.6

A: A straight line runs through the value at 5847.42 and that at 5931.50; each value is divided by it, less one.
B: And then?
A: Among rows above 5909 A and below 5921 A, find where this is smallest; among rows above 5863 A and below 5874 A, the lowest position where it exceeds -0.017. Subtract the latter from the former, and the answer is 46.1 A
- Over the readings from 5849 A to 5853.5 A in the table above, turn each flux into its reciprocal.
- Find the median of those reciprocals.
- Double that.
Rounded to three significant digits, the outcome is 0.137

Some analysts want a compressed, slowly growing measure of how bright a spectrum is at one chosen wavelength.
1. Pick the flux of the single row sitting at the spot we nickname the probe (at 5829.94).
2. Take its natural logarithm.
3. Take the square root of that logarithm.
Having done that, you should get 1.653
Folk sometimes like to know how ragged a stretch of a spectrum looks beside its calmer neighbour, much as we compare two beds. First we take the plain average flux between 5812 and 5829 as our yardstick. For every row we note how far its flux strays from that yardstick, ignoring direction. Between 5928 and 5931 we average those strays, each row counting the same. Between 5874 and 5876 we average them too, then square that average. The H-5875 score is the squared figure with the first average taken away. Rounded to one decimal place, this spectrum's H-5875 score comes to 0.1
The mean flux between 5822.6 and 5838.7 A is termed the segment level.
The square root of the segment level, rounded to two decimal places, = 3.91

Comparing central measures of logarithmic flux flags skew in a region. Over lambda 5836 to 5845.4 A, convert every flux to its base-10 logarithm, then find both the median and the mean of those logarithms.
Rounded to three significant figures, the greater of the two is 1.18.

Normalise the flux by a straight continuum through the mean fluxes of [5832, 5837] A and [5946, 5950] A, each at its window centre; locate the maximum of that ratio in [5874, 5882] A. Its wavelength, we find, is 5874.41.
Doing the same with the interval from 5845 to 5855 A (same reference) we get 5846.07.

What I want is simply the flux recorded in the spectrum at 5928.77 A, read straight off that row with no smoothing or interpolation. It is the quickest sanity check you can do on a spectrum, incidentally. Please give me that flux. 14.87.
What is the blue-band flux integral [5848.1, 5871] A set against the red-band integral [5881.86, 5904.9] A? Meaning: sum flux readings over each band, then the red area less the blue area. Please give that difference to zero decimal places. -47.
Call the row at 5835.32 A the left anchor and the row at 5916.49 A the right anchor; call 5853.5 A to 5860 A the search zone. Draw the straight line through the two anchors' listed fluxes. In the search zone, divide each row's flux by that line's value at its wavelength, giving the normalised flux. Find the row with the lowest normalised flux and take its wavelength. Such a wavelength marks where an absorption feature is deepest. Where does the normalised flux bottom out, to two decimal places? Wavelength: 5855.50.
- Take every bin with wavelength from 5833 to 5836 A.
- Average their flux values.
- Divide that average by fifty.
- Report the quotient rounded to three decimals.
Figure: 0.311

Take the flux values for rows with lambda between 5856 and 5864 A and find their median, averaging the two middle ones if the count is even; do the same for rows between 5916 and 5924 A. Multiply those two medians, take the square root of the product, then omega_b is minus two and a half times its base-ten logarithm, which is -2.90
